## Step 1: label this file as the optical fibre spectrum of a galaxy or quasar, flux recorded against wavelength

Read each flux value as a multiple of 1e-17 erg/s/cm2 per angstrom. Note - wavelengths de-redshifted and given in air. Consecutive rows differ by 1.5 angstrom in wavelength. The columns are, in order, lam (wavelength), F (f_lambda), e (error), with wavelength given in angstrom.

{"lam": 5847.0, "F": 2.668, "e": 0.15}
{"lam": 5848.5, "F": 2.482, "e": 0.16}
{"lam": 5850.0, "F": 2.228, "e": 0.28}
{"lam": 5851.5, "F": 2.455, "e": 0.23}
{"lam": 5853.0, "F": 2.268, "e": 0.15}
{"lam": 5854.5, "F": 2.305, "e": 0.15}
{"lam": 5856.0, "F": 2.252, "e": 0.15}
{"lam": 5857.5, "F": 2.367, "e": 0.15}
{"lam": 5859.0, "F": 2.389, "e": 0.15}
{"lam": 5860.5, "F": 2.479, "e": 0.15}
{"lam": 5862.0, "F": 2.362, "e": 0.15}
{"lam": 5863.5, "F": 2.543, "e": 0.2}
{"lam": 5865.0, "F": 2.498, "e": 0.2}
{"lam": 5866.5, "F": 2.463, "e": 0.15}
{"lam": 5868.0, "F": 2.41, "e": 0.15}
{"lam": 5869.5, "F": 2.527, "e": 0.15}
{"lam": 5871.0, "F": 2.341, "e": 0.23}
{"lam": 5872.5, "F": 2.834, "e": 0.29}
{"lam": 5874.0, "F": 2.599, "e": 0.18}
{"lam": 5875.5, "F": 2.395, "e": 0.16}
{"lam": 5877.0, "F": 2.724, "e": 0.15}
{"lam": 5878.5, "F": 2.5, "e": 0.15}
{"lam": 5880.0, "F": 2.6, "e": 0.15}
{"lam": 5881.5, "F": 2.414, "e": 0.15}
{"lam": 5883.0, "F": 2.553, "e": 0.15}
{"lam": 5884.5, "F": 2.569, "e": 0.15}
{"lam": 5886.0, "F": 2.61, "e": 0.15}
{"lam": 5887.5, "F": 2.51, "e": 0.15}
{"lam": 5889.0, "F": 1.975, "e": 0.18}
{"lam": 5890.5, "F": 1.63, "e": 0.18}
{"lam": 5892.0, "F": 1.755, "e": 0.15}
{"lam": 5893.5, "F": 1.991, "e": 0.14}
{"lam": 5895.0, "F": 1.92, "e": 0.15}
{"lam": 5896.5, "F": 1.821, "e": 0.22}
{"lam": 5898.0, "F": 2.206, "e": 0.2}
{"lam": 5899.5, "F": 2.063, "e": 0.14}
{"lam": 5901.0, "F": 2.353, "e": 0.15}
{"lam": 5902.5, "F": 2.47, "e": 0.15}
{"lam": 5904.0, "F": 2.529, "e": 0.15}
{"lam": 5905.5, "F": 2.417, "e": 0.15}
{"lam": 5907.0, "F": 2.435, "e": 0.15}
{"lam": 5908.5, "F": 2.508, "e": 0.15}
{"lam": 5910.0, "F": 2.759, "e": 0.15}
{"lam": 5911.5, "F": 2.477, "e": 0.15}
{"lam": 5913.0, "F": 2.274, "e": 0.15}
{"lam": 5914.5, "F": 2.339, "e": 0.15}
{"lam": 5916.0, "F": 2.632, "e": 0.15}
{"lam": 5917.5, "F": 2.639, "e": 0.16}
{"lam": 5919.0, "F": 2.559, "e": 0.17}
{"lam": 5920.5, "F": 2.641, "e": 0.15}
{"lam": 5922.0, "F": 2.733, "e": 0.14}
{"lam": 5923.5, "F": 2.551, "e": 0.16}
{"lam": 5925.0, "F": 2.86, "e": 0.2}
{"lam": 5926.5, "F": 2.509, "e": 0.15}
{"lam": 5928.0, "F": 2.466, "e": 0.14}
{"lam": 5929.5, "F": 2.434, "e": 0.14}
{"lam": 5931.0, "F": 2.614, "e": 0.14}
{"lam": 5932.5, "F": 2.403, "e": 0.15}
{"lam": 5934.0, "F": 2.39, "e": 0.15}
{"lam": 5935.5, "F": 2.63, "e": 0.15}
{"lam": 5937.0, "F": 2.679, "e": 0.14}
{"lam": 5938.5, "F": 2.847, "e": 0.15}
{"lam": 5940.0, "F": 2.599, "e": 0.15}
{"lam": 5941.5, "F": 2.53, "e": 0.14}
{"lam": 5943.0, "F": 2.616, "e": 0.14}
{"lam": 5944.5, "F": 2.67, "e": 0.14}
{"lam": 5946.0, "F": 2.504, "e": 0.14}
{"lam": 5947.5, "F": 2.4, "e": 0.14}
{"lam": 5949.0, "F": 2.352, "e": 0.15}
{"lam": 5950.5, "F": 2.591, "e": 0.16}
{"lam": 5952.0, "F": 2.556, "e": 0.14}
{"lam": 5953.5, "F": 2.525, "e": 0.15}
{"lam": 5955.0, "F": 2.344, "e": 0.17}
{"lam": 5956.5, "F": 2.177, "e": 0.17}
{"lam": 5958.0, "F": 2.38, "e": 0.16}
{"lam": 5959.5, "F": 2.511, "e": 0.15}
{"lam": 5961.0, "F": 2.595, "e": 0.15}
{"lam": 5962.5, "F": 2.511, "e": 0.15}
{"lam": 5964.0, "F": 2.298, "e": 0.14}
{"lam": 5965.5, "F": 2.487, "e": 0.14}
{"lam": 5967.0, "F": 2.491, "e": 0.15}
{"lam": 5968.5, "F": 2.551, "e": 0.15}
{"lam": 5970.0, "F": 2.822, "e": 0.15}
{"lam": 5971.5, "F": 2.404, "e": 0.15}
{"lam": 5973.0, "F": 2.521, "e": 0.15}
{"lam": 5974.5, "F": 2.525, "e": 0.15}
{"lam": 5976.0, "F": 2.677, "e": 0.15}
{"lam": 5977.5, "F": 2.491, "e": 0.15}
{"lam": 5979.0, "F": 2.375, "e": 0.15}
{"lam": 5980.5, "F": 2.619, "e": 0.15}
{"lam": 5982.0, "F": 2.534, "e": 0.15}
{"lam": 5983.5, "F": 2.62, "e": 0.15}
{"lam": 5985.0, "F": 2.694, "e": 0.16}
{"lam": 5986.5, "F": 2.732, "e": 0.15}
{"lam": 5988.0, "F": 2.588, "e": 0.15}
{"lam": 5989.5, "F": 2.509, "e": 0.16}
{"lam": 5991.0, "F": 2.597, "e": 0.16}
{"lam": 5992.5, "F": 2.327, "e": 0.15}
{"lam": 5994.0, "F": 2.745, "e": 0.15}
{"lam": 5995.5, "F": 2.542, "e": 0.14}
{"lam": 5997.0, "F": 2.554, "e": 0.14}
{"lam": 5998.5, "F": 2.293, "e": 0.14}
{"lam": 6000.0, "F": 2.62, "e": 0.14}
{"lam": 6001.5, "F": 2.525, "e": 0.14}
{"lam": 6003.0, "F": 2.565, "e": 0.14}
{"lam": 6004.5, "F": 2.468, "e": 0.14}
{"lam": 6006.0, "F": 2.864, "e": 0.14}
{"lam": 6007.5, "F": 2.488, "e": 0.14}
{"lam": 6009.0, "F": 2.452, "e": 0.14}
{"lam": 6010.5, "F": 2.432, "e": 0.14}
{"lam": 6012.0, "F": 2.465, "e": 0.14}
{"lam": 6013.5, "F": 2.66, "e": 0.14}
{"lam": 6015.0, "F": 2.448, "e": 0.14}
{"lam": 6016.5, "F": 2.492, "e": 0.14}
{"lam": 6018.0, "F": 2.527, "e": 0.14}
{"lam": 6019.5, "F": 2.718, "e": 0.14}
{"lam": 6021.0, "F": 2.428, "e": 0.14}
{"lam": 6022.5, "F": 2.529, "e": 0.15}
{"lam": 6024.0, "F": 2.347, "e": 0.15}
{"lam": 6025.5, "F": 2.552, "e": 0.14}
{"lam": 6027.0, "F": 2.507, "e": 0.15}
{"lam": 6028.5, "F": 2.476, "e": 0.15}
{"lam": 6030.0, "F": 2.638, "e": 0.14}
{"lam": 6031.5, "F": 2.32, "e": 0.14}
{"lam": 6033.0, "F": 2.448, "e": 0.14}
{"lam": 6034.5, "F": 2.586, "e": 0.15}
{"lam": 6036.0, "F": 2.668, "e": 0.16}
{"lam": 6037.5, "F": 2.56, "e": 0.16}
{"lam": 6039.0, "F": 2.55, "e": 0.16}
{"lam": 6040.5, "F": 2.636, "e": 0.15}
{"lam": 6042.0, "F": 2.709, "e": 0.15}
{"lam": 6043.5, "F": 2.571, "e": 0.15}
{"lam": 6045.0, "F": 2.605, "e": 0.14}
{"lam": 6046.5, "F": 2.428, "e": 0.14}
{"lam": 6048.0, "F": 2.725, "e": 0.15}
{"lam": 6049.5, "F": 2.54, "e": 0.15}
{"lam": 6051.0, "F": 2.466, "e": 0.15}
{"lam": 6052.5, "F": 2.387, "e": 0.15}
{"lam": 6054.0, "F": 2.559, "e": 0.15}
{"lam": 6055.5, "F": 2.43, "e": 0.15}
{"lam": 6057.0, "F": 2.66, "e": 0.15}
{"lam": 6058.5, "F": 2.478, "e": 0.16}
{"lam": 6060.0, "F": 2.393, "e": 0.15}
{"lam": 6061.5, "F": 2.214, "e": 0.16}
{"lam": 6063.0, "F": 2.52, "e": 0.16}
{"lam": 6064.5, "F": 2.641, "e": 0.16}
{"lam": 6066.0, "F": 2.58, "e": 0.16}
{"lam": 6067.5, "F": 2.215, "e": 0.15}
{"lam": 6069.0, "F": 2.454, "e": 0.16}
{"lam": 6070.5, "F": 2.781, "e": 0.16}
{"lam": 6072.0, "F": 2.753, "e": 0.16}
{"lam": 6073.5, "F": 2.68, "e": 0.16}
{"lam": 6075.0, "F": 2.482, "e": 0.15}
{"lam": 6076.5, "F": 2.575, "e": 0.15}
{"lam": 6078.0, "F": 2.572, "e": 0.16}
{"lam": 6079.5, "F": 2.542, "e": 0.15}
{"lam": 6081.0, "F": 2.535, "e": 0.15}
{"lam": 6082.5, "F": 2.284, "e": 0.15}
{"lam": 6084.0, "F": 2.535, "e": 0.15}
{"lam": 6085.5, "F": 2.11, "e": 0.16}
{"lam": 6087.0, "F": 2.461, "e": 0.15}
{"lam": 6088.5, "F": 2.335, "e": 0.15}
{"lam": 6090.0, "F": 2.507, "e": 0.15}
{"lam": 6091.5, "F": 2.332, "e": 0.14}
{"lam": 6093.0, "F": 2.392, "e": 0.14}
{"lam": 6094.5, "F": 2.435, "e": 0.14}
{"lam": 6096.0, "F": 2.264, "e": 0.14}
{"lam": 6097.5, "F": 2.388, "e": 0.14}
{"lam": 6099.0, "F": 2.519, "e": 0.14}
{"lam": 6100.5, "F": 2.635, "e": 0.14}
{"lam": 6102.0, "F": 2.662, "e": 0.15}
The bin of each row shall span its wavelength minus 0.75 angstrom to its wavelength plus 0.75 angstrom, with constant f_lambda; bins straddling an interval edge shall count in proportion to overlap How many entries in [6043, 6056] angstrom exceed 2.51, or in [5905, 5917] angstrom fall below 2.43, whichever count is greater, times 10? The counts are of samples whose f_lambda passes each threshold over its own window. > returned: 50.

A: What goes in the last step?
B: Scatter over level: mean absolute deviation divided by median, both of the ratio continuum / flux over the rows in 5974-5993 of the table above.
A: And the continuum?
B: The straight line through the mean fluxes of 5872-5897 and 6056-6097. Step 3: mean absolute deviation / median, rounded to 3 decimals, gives 0.037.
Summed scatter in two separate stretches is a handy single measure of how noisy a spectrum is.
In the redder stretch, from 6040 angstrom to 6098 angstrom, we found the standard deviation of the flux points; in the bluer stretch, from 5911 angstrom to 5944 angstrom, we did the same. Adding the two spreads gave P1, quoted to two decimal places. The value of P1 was 0.30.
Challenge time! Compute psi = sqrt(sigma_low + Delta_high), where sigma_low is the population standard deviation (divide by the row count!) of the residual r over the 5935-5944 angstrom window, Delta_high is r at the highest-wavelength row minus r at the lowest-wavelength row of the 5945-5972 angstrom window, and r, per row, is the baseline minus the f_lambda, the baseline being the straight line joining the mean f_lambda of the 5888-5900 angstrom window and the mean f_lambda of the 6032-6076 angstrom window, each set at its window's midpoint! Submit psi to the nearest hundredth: 0.55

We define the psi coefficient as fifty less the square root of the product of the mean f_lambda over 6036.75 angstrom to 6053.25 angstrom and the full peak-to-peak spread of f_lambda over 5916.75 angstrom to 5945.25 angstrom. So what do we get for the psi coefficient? 48.9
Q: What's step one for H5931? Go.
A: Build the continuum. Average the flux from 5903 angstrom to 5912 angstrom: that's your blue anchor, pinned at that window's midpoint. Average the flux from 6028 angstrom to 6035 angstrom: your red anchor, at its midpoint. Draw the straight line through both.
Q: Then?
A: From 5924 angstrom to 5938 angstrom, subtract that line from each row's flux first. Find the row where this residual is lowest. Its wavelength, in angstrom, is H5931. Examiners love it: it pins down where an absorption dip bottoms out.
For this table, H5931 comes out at 5934.0 angstrom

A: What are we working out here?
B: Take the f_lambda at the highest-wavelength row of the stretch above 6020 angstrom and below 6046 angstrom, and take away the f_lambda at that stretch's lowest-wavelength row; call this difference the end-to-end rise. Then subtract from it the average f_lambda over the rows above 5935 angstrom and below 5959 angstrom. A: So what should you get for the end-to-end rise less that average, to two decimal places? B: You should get -2.35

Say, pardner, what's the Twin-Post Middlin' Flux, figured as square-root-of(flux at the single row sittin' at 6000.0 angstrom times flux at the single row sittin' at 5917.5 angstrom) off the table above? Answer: 2.63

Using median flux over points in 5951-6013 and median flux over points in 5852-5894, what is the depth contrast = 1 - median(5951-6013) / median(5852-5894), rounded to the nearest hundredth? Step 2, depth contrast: -0.04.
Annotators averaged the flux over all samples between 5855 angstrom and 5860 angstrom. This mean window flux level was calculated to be 2.3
